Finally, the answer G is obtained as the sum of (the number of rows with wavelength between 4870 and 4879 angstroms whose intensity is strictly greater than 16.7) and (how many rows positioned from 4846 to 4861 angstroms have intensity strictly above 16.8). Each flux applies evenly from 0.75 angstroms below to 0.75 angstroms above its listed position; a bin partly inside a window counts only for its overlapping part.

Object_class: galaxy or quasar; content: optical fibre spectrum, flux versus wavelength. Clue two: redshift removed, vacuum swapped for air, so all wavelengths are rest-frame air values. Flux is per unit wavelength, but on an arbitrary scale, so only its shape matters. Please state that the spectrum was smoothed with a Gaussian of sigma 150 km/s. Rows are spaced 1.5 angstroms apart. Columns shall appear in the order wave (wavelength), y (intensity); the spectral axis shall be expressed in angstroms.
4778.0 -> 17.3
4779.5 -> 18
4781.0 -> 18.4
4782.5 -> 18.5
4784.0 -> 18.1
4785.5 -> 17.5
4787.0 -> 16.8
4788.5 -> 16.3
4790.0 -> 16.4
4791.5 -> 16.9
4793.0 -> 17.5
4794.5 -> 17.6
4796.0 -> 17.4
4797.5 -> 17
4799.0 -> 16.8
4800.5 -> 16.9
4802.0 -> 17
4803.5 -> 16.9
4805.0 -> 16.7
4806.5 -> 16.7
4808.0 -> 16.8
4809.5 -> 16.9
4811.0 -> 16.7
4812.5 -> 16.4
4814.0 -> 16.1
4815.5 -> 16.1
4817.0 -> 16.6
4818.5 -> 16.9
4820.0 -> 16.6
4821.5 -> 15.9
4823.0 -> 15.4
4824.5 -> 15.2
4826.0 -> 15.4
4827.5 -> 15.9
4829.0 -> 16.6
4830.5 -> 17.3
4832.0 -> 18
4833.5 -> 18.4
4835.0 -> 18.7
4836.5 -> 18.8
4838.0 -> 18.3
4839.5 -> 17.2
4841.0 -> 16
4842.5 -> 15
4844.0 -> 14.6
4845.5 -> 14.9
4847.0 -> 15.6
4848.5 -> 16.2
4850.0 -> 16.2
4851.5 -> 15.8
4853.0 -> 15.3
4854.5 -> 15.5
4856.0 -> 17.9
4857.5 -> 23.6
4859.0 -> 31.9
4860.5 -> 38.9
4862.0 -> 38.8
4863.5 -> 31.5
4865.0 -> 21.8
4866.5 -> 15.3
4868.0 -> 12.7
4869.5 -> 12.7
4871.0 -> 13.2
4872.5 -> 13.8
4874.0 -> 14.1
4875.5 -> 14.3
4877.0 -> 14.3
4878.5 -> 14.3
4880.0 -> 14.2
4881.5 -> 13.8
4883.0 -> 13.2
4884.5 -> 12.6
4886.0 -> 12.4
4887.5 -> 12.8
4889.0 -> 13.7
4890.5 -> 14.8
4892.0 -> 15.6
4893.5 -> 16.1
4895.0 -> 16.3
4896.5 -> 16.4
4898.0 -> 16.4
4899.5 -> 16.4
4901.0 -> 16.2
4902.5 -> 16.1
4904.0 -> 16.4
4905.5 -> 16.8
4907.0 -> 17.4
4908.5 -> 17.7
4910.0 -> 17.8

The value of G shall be 4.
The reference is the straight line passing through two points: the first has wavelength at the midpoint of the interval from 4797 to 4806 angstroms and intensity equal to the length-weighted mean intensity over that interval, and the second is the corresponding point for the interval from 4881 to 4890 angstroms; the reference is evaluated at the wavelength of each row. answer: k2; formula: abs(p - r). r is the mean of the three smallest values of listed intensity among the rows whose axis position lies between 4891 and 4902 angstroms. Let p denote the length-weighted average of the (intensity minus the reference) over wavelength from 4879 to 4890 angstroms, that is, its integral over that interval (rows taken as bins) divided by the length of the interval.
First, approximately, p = 0.1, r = 15.97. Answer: 15.8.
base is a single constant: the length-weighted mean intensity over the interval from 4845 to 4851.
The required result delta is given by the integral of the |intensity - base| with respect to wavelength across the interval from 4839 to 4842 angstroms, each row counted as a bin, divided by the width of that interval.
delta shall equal 0.8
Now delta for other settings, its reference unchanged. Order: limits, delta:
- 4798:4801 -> 1.1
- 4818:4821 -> 0.9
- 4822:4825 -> 0.4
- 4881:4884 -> 2.4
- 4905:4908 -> 1.4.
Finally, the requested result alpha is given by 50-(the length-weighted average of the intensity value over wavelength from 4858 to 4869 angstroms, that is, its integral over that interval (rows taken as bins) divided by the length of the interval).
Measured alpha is 23.1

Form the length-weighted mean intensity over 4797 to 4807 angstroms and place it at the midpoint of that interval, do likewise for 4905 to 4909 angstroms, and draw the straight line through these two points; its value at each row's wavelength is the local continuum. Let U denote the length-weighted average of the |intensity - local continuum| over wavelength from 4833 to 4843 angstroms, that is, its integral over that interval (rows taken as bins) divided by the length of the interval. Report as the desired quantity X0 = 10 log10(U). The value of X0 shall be 1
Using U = 1.3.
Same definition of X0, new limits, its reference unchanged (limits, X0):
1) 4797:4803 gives -10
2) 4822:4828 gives 2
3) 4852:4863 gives 10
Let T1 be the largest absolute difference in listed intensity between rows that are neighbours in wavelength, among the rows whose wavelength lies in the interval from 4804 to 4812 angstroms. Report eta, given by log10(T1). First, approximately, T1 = 0.2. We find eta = -0.70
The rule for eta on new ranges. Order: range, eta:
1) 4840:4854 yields 0.00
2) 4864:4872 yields 0.81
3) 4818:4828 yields -0.15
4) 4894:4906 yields -0.40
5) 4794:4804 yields -0.40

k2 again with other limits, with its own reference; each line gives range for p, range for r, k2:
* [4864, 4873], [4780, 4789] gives 15.3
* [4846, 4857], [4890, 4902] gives 13.9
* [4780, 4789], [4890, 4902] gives 15.5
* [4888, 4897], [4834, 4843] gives 13.5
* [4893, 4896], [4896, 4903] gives 12.7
